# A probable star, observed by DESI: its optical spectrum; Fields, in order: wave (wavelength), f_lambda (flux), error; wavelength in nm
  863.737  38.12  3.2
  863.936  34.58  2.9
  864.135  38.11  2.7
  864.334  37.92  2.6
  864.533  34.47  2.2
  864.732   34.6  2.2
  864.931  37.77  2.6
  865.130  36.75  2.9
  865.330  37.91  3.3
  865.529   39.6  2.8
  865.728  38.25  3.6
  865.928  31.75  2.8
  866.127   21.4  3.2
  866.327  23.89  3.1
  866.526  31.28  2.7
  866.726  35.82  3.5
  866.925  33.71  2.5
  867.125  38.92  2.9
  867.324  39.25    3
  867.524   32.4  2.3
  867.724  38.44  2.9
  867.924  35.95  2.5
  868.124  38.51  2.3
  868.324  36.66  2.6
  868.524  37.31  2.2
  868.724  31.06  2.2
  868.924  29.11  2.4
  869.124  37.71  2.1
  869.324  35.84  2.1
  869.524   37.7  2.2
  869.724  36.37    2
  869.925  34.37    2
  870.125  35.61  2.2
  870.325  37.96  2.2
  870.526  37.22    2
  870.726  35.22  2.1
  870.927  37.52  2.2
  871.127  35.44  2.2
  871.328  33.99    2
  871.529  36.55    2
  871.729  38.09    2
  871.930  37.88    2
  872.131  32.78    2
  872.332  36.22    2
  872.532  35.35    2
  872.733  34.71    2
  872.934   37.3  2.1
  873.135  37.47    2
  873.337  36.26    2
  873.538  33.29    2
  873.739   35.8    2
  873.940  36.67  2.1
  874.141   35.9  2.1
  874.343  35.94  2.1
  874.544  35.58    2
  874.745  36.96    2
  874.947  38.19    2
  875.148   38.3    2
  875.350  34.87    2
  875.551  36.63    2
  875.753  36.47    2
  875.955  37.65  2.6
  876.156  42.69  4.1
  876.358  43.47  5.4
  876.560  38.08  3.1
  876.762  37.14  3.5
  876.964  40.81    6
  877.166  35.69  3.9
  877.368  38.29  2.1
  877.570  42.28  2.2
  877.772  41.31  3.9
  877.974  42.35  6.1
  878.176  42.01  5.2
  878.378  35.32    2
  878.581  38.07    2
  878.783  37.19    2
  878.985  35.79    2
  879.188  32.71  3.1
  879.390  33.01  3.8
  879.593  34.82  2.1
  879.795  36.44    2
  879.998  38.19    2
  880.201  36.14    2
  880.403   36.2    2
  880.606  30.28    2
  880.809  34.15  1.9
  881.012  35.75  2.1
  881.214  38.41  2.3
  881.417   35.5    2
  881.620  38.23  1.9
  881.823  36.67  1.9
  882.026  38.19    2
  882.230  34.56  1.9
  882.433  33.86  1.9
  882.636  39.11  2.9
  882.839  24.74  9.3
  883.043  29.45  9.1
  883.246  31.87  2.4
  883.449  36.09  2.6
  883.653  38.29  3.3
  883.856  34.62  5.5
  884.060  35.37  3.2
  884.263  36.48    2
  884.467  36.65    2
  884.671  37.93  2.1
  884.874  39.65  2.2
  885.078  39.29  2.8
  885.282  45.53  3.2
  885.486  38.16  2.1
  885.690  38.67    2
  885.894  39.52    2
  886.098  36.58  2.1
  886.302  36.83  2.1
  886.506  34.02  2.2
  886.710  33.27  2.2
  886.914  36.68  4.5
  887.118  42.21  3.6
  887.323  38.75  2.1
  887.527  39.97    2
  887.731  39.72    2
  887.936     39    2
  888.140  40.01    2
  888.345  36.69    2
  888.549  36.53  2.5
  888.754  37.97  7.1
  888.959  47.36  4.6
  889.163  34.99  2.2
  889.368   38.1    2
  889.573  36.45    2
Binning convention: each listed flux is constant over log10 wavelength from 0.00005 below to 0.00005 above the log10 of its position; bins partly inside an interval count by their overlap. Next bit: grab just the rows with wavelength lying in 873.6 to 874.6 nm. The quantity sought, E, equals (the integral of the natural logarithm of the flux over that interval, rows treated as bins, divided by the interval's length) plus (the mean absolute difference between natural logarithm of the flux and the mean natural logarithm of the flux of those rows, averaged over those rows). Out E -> 3.59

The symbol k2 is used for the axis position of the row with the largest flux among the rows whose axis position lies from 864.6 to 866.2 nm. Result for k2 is 865.529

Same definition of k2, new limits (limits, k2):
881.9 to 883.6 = 882.636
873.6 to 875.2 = 875.148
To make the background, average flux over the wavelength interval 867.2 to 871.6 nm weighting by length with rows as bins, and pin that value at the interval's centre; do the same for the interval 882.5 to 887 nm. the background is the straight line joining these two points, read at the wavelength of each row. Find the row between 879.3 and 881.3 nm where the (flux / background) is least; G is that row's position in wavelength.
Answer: 880.606 nm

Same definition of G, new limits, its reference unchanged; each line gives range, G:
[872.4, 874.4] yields 873.538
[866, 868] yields 866.127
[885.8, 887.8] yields 886.710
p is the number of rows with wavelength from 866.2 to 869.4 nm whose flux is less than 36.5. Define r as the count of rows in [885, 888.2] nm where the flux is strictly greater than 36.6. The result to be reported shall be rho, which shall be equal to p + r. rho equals 22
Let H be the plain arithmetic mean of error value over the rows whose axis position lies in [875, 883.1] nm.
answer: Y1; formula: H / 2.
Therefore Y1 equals 1.5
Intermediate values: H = 3.1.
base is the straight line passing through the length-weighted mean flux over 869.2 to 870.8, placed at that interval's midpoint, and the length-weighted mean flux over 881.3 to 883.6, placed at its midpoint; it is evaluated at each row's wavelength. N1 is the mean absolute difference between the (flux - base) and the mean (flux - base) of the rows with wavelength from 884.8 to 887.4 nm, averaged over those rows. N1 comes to 2.25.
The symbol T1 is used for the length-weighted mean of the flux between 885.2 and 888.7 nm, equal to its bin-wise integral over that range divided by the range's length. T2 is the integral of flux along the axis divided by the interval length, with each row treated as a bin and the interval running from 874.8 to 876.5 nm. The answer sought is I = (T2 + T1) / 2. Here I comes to 38.4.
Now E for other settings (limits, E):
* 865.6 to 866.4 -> 3.57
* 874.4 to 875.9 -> 3.63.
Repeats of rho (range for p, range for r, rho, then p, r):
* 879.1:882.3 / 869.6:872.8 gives 16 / 11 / 5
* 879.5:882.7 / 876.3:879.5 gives 21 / 10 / 11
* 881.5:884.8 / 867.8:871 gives 17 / 9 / 8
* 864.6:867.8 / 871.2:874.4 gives 13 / 8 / 5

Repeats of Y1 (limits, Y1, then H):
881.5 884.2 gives 1.8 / 3.7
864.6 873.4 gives 1.2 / 2.4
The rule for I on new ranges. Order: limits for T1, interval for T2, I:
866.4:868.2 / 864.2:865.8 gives 36.5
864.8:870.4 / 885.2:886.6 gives 36.7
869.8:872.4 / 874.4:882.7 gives 36.6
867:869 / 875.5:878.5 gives 37.6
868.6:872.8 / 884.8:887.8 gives 37.1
